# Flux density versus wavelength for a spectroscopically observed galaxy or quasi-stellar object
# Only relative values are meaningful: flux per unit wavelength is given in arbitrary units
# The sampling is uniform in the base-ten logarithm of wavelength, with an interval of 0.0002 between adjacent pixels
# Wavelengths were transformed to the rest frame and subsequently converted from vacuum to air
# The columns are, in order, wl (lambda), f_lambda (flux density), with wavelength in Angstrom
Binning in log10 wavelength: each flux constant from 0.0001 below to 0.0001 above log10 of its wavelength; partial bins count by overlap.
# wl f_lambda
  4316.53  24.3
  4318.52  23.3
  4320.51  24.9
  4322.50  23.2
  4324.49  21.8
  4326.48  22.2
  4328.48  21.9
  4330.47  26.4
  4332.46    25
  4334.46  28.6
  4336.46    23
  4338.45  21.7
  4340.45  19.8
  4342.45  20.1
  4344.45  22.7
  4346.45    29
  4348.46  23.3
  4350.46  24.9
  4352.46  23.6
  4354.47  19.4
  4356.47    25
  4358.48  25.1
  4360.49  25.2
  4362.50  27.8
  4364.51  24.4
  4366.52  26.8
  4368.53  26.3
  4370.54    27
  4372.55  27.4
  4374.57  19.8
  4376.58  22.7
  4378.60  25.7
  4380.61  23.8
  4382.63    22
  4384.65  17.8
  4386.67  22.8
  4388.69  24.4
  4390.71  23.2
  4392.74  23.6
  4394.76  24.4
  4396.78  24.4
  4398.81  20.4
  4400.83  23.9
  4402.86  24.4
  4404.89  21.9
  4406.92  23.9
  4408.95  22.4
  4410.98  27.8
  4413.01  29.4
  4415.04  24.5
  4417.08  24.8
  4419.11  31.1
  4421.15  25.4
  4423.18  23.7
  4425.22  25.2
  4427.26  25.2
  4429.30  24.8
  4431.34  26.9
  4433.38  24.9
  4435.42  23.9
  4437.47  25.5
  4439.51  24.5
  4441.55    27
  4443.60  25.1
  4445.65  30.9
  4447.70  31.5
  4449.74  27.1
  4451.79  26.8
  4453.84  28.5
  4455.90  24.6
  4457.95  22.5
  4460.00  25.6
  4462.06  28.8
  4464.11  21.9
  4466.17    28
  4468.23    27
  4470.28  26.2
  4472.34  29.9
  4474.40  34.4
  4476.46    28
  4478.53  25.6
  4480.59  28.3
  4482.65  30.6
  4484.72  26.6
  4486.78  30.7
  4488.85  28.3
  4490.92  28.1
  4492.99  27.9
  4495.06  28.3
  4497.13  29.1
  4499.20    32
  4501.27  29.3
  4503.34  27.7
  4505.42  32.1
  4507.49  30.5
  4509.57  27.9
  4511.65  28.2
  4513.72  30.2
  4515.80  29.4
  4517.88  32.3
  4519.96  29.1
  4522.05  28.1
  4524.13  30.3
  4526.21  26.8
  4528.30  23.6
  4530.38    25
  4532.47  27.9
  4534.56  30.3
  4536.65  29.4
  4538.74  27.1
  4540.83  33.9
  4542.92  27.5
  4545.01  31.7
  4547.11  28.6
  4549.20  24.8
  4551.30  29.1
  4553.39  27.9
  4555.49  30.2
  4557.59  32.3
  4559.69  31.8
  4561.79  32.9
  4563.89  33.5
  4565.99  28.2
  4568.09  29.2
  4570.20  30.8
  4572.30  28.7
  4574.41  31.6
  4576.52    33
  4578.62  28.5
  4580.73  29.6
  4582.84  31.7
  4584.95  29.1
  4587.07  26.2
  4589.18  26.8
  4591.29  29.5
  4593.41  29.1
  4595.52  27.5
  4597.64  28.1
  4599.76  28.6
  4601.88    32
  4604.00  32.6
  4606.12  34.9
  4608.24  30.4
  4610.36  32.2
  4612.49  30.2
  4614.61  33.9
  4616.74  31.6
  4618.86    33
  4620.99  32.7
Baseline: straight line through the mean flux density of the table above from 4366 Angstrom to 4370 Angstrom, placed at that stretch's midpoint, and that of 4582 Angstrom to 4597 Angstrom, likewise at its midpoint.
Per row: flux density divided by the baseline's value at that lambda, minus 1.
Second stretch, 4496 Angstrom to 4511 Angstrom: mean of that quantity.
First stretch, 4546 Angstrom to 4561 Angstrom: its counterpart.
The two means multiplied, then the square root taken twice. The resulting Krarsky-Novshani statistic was 0.23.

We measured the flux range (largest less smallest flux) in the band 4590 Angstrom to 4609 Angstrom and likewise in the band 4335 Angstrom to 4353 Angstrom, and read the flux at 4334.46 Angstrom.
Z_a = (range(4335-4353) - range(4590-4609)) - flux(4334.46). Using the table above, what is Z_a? -27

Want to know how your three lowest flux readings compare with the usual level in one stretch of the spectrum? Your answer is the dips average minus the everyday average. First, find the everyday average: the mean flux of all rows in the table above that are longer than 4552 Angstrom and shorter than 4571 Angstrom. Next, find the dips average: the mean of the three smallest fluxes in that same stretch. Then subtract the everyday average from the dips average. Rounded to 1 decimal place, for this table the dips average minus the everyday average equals -2.3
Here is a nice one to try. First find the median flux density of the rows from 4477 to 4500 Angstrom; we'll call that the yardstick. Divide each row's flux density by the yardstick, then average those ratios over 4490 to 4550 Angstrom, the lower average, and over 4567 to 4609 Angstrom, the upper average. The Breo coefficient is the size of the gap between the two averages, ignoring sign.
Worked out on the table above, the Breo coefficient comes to 0.036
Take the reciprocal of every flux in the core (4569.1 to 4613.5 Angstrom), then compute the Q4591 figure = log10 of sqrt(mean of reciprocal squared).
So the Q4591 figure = -1.47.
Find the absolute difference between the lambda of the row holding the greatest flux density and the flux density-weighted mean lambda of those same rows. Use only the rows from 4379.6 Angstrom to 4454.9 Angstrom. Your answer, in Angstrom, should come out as 29.1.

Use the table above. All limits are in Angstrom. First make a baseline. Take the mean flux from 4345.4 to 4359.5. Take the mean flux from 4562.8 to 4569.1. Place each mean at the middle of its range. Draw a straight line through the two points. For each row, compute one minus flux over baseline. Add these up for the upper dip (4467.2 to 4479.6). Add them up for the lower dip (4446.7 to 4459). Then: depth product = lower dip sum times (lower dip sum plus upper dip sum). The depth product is -0.01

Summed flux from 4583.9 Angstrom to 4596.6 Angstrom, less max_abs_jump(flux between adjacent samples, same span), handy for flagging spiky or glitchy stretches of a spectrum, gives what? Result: 165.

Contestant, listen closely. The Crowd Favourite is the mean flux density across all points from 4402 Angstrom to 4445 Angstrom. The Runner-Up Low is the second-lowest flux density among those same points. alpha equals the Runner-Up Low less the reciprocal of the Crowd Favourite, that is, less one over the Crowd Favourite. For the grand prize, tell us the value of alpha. 22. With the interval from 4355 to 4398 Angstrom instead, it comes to 20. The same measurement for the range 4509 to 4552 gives 25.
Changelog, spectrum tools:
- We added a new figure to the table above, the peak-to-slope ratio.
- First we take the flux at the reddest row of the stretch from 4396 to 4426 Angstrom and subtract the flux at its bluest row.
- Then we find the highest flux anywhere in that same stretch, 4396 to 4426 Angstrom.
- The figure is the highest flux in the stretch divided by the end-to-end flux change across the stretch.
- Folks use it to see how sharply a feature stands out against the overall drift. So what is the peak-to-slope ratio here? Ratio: 39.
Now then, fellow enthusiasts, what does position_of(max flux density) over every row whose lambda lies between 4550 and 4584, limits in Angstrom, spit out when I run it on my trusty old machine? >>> 4563.89 Angstrom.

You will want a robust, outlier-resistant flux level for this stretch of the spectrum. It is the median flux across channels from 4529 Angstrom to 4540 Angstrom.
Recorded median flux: 27.9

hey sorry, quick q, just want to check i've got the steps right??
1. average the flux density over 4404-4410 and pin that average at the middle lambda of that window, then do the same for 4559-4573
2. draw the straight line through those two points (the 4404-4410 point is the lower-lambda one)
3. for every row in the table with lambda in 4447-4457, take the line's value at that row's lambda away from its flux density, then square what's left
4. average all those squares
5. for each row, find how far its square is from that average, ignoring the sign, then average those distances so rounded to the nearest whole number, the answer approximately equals 13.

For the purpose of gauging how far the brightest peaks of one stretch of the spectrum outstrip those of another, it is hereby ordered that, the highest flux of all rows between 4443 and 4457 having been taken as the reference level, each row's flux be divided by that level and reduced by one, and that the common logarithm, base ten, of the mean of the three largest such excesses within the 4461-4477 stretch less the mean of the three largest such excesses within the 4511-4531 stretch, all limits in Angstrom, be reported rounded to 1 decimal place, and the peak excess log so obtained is -2.5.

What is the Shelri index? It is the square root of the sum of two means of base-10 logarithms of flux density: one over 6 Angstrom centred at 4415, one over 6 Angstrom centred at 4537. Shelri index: 1.697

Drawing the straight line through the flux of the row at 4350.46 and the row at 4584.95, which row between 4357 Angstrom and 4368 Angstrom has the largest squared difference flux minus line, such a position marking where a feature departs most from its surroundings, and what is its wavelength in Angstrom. 4362.50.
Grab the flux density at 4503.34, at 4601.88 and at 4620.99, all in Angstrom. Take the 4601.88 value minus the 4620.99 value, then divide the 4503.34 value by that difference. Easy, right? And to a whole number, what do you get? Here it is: -40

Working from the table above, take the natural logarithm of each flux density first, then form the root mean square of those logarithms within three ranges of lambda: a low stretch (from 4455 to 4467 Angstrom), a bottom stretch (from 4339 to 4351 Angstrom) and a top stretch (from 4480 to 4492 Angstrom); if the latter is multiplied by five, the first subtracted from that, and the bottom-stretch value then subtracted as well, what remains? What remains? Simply 10.4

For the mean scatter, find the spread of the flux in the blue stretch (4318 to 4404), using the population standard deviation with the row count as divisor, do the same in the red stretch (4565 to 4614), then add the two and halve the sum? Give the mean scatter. 2.28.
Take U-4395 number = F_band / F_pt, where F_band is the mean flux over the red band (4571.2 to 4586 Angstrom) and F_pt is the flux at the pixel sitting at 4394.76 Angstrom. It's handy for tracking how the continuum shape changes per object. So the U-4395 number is 1.24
